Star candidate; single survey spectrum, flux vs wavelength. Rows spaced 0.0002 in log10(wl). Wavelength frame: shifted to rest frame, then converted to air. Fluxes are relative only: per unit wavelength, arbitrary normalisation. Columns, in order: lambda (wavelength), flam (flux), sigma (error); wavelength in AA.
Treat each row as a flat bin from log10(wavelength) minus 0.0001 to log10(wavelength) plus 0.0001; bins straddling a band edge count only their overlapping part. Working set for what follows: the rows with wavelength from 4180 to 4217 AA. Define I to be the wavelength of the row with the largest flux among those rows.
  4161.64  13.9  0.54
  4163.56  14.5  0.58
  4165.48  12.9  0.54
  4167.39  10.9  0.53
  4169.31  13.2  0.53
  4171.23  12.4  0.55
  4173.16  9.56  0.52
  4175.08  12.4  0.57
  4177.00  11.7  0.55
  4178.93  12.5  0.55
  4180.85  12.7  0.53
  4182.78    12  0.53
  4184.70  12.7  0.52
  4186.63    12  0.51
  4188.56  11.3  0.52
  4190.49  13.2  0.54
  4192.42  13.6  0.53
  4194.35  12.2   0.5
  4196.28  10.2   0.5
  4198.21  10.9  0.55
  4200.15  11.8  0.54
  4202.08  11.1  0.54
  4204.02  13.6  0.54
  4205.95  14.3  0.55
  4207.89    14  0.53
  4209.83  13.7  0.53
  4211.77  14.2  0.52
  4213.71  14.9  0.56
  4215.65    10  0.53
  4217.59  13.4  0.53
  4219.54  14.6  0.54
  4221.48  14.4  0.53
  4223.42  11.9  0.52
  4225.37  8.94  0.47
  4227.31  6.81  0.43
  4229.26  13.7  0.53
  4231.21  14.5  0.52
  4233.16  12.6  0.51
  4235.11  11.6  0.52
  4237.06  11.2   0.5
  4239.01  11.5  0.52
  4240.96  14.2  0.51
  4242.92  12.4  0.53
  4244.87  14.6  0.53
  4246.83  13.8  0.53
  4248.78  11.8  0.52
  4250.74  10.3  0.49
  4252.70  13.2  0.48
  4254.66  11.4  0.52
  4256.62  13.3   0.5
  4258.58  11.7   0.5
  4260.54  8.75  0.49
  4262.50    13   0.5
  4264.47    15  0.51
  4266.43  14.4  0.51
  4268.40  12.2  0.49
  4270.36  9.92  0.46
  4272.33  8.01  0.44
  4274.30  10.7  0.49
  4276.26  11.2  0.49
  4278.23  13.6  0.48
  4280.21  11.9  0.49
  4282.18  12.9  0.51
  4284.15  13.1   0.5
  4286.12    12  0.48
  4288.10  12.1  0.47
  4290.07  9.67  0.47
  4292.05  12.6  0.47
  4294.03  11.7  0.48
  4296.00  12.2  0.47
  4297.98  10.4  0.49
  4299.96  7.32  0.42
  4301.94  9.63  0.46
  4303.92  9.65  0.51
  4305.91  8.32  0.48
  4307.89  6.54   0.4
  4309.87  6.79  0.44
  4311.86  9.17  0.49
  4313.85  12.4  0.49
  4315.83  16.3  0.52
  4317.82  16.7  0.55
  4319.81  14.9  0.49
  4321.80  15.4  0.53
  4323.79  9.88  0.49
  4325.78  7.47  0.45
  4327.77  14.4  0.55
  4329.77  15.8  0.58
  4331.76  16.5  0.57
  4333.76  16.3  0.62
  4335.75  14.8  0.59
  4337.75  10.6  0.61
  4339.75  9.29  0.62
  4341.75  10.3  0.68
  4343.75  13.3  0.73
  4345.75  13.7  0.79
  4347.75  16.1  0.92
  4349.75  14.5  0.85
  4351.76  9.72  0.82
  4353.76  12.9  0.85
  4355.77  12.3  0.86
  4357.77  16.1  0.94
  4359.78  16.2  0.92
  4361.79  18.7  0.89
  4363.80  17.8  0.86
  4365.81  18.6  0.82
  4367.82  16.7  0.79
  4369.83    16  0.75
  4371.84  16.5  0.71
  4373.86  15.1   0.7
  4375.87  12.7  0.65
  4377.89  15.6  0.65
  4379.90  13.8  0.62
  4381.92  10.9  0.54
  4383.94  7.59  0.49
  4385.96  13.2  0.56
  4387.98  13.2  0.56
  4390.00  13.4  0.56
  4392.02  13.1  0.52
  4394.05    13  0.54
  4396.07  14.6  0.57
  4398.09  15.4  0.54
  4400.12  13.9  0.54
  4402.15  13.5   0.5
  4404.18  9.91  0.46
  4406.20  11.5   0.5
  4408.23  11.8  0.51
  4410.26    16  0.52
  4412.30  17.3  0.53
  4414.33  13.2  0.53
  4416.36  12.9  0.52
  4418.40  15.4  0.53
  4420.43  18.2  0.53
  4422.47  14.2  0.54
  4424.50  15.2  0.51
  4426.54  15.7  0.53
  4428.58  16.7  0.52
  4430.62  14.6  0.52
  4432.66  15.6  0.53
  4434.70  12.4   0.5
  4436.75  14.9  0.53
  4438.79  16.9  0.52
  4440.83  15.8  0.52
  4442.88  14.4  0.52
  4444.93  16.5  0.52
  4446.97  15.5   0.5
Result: 4213.71 AA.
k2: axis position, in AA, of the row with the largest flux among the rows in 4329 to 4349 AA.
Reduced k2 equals 4331.76 AA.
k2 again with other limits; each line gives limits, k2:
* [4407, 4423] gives 4420.43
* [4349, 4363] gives 4361.79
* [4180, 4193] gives 4192.42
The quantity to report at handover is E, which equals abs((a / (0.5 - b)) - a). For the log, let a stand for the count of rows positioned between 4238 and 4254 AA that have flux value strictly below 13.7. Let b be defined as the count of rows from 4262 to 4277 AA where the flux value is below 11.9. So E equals 6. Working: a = 5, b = 4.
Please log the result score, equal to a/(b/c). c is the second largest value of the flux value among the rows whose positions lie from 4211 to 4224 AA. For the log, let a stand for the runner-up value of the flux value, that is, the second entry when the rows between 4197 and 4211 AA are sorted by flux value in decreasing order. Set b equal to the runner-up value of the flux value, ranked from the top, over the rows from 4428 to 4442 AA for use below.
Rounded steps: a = 14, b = 16.7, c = 14.6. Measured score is 12.2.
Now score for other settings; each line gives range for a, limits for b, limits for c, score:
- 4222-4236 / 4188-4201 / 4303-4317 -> 12.9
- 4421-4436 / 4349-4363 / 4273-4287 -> 12.7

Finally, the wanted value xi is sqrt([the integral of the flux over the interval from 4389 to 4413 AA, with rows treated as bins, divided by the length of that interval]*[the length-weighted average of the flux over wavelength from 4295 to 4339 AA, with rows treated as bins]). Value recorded 12.69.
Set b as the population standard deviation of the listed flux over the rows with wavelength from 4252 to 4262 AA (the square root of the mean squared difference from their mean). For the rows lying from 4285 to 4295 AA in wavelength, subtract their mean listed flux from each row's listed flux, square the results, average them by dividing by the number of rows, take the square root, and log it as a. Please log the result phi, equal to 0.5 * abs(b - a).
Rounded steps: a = 1.01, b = 1.65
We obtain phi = 0.32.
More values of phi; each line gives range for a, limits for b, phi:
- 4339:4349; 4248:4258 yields 0.66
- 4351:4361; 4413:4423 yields 0.27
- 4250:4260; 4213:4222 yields 0.33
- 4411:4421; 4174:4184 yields 0.88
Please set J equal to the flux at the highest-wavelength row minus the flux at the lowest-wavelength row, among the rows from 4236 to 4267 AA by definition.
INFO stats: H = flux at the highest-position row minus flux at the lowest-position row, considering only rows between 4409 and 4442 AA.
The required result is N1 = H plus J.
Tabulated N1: 3.0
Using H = -0.2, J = 3.2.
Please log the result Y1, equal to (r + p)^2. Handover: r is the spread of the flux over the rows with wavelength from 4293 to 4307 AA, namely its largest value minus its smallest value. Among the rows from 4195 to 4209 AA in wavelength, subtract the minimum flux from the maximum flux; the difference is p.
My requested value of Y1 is 81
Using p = 4.1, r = 4.9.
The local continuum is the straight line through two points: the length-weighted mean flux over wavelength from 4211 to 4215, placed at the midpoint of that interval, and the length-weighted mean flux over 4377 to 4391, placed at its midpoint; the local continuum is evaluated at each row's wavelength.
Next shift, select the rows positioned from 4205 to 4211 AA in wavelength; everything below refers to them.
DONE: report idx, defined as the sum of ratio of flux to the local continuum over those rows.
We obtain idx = 2.9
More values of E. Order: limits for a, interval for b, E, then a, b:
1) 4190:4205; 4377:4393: 13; 8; 2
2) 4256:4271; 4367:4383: 18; 6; 1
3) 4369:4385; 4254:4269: 4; 3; 3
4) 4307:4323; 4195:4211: 5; 4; 4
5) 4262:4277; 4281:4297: 10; 6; 2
